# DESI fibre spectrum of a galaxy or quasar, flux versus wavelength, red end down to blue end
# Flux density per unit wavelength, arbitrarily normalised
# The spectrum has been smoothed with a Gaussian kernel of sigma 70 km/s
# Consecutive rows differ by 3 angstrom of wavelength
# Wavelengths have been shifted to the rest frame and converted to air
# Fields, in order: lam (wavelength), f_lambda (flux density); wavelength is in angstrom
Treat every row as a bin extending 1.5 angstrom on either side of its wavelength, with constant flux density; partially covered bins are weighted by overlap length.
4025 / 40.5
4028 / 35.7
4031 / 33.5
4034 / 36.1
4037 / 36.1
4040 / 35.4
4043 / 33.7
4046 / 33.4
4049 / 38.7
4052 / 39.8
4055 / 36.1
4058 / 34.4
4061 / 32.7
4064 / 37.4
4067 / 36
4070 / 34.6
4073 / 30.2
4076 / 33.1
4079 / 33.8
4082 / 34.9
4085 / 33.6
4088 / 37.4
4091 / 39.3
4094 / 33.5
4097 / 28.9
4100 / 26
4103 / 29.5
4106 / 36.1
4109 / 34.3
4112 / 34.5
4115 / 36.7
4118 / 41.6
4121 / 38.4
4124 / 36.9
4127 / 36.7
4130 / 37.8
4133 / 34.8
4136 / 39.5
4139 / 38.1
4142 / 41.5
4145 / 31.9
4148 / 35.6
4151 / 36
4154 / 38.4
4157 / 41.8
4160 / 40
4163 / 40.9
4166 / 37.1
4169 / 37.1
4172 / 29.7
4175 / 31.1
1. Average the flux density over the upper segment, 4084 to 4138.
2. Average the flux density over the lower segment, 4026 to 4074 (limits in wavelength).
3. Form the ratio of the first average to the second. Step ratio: 1.00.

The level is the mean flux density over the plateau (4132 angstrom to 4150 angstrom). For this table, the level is 37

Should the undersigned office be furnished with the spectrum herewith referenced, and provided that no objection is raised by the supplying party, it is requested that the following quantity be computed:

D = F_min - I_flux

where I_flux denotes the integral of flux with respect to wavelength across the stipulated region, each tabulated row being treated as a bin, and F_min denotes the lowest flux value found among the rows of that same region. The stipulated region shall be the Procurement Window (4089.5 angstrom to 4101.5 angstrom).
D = -357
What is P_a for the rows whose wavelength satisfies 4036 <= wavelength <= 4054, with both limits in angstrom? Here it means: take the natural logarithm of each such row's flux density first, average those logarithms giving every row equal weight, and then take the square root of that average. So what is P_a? 1.89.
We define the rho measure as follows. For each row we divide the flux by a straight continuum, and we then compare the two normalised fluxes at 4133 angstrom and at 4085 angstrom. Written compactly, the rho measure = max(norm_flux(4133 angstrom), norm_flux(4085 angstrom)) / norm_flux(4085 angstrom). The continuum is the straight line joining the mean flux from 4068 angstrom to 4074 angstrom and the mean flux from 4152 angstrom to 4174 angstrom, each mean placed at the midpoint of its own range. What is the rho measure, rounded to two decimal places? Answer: 1.00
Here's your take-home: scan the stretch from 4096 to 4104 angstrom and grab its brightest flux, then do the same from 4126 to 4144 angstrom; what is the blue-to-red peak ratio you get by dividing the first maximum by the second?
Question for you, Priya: 0.71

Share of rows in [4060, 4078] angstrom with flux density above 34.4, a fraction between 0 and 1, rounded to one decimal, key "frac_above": 0.5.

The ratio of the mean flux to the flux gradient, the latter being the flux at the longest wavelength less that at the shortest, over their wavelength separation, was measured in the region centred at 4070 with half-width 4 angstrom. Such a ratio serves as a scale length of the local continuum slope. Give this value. -35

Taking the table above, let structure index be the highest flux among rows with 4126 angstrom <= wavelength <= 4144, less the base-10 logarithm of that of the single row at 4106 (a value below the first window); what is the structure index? 39.9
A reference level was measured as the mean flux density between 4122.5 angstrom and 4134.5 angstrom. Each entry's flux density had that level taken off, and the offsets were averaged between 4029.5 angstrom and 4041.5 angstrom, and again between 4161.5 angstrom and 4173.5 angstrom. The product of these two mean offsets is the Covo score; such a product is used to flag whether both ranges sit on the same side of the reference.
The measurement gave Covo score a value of 0.4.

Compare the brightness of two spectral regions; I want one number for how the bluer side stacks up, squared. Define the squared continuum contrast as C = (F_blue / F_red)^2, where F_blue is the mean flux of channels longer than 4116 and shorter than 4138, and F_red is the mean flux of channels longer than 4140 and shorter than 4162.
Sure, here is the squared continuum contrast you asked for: 1.00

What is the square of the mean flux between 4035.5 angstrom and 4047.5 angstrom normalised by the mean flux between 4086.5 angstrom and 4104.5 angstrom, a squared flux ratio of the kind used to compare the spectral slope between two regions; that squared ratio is 1.1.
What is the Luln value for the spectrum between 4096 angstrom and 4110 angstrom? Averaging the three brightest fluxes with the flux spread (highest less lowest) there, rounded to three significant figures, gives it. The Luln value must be 21.7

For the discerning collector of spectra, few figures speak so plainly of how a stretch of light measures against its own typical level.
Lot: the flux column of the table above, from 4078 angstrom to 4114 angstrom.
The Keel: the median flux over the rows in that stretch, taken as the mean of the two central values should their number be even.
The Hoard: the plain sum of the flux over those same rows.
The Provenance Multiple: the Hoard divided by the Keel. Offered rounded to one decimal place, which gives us 11.8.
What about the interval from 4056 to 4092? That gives 12.1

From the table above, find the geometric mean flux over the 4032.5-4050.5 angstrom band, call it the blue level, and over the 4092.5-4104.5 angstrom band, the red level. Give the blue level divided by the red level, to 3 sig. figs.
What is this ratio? 1.21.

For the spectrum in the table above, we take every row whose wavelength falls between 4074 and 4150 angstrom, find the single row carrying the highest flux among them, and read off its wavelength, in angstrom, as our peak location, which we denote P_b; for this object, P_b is 4118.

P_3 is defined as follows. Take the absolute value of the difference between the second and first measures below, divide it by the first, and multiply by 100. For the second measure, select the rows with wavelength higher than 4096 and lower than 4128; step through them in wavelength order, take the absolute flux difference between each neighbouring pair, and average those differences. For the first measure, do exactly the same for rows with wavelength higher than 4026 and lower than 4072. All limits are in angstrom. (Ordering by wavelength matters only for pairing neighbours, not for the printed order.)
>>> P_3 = 33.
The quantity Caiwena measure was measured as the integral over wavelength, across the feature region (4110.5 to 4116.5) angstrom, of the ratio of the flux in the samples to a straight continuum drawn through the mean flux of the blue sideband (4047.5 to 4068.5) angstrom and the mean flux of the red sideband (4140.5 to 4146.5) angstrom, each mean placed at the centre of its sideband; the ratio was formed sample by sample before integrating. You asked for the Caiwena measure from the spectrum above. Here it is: 5.83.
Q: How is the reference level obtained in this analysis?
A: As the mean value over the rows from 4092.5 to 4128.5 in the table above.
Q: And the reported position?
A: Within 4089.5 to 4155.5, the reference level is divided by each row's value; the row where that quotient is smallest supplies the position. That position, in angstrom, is 4118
